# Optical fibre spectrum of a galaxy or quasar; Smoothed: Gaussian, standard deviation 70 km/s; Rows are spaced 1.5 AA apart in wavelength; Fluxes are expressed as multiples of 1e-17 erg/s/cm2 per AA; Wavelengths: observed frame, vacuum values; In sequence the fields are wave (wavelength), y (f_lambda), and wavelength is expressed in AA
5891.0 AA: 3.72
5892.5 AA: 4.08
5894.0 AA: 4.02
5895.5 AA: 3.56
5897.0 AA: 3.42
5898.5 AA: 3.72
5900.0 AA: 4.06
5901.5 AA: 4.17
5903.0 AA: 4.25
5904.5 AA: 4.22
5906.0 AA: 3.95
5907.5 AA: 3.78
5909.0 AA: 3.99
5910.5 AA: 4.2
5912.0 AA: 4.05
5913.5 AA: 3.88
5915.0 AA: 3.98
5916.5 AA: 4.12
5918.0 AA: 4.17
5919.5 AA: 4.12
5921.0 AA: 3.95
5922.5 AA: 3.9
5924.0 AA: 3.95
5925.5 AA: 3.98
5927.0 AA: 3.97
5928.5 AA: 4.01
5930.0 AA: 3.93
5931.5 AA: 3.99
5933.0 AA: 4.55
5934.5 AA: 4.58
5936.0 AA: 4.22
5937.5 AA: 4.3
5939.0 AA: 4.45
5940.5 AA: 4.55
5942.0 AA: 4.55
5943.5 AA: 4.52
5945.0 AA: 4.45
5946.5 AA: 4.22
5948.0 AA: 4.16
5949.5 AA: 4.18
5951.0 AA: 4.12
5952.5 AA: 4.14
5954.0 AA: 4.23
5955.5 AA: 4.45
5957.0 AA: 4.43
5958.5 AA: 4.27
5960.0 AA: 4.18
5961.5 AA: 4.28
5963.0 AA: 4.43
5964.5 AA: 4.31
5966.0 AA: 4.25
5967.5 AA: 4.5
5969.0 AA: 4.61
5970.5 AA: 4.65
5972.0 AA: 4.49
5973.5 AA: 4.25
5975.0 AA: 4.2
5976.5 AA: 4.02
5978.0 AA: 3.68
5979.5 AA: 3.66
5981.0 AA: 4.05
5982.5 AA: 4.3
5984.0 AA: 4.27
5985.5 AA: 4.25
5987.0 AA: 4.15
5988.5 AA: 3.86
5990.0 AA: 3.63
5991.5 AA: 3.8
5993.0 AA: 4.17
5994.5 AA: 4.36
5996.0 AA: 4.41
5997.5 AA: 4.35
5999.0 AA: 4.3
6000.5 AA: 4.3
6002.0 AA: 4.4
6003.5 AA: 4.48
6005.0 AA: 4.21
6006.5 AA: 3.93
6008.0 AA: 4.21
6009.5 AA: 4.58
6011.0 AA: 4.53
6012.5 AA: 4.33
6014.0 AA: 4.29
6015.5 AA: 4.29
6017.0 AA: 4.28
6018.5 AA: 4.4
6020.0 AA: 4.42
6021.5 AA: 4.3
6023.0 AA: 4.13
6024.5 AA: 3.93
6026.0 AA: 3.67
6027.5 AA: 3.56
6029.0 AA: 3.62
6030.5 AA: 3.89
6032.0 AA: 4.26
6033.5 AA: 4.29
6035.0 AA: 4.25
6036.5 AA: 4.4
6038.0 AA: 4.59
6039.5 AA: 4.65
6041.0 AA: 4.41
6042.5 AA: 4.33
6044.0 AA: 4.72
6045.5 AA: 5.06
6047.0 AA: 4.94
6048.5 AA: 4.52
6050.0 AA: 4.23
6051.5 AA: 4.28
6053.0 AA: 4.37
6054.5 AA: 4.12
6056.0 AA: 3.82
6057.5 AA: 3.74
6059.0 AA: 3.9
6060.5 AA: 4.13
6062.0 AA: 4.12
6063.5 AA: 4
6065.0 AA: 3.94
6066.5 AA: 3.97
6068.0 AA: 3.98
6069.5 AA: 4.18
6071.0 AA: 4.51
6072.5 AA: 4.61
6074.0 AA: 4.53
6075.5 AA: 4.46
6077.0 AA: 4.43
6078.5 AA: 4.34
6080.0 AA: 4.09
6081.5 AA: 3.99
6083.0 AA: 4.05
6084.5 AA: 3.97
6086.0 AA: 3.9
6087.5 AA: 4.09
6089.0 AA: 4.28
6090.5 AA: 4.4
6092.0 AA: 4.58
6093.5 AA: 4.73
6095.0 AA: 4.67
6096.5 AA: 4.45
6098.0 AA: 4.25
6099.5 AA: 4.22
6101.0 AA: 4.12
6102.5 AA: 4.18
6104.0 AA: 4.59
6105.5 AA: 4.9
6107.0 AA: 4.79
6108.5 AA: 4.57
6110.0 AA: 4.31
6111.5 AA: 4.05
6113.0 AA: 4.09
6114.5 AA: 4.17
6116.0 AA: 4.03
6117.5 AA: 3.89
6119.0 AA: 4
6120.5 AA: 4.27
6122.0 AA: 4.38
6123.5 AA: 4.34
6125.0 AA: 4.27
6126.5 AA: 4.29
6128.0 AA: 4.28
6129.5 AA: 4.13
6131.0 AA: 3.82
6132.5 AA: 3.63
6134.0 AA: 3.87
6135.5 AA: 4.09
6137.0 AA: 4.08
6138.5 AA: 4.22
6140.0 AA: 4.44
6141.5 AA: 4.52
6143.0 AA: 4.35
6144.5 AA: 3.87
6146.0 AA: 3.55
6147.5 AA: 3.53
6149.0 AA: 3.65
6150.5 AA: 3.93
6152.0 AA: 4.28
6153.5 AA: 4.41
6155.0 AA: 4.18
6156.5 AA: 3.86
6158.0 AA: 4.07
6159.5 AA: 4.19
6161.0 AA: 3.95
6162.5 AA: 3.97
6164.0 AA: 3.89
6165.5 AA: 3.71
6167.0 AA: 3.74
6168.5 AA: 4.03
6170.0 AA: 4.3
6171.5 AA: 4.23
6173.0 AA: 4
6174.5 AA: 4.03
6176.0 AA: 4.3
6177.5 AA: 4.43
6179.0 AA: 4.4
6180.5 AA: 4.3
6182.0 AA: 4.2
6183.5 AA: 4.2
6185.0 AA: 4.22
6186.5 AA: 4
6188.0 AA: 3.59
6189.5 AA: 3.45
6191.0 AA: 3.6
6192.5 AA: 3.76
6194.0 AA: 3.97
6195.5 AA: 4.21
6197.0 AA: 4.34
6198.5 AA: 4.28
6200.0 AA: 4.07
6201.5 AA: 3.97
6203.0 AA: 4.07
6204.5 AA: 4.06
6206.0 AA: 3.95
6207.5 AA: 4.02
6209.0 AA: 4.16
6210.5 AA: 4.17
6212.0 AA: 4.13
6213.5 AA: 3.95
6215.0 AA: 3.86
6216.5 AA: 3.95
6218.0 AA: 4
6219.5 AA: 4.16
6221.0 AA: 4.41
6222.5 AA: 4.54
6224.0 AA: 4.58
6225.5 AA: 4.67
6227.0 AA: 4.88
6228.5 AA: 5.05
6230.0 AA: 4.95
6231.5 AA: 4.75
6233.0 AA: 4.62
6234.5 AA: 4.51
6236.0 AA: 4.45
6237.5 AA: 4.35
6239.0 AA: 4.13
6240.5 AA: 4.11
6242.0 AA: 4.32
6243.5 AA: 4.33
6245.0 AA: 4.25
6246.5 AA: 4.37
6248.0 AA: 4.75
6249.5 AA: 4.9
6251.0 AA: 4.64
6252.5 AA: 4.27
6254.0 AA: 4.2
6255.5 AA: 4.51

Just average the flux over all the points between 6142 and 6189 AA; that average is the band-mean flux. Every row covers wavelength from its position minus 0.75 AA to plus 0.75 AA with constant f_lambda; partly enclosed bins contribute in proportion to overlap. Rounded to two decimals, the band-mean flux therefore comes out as 4.04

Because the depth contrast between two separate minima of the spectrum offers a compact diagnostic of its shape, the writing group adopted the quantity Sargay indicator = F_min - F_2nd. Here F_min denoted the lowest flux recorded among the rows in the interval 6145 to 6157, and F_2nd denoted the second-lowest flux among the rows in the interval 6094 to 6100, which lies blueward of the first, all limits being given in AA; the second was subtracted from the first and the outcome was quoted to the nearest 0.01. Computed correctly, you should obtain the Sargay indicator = -0.72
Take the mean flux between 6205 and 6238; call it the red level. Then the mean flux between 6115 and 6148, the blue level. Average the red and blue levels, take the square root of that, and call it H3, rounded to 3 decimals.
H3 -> 2.056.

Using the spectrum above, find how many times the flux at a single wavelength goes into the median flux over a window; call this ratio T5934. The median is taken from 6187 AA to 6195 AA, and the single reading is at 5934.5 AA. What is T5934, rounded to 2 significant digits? 0.79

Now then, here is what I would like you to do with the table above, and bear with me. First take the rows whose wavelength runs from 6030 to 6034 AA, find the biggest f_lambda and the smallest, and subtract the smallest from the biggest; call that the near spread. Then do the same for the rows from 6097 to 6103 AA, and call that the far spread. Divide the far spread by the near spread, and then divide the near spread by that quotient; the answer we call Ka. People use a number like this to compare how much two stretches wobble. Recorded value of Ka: 1.2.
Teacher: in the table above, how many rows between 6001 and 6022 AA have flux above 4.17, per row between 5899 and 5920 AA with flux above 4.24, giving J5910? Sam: 13.0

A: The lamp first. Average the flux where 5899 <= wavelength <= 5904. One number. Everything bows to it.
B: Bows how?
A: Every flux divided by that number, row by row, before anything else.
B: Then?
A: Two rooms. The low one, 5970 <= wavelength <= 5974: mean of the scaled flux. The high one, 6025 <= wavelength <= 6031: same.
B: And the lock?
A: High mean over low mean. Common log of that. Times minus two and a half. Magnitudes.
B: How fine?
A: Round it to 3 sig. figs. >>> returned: 0.208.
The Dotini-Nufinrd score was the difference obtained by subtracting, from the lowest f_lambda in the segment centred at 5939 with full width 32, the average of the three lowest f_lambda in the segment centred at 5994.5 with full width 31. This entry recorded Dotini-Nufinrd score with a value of 0.23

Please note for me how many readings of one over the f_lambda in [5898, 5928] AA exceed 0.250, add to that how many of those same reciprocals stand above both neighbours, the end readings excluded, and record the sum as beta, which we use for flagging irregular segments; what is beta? 14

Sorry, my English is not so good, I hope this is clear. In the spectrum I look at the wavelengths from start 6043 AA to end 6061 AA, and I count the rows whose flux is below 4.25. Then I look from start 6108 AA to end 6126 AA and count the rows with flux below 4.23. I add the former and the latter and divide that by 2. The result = 6.0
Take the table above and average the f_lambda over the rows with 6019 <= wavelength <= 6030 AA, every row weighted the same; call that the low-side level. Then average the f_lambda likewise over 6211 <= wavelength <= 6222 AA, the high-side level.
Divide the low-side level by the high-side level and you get 0.97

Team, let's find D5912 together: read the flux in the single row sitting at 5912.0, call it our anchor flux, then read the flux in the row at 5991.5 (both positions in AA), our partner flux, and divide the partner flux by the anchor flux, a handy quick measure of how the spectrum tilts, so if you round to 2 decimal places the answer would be 0.94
